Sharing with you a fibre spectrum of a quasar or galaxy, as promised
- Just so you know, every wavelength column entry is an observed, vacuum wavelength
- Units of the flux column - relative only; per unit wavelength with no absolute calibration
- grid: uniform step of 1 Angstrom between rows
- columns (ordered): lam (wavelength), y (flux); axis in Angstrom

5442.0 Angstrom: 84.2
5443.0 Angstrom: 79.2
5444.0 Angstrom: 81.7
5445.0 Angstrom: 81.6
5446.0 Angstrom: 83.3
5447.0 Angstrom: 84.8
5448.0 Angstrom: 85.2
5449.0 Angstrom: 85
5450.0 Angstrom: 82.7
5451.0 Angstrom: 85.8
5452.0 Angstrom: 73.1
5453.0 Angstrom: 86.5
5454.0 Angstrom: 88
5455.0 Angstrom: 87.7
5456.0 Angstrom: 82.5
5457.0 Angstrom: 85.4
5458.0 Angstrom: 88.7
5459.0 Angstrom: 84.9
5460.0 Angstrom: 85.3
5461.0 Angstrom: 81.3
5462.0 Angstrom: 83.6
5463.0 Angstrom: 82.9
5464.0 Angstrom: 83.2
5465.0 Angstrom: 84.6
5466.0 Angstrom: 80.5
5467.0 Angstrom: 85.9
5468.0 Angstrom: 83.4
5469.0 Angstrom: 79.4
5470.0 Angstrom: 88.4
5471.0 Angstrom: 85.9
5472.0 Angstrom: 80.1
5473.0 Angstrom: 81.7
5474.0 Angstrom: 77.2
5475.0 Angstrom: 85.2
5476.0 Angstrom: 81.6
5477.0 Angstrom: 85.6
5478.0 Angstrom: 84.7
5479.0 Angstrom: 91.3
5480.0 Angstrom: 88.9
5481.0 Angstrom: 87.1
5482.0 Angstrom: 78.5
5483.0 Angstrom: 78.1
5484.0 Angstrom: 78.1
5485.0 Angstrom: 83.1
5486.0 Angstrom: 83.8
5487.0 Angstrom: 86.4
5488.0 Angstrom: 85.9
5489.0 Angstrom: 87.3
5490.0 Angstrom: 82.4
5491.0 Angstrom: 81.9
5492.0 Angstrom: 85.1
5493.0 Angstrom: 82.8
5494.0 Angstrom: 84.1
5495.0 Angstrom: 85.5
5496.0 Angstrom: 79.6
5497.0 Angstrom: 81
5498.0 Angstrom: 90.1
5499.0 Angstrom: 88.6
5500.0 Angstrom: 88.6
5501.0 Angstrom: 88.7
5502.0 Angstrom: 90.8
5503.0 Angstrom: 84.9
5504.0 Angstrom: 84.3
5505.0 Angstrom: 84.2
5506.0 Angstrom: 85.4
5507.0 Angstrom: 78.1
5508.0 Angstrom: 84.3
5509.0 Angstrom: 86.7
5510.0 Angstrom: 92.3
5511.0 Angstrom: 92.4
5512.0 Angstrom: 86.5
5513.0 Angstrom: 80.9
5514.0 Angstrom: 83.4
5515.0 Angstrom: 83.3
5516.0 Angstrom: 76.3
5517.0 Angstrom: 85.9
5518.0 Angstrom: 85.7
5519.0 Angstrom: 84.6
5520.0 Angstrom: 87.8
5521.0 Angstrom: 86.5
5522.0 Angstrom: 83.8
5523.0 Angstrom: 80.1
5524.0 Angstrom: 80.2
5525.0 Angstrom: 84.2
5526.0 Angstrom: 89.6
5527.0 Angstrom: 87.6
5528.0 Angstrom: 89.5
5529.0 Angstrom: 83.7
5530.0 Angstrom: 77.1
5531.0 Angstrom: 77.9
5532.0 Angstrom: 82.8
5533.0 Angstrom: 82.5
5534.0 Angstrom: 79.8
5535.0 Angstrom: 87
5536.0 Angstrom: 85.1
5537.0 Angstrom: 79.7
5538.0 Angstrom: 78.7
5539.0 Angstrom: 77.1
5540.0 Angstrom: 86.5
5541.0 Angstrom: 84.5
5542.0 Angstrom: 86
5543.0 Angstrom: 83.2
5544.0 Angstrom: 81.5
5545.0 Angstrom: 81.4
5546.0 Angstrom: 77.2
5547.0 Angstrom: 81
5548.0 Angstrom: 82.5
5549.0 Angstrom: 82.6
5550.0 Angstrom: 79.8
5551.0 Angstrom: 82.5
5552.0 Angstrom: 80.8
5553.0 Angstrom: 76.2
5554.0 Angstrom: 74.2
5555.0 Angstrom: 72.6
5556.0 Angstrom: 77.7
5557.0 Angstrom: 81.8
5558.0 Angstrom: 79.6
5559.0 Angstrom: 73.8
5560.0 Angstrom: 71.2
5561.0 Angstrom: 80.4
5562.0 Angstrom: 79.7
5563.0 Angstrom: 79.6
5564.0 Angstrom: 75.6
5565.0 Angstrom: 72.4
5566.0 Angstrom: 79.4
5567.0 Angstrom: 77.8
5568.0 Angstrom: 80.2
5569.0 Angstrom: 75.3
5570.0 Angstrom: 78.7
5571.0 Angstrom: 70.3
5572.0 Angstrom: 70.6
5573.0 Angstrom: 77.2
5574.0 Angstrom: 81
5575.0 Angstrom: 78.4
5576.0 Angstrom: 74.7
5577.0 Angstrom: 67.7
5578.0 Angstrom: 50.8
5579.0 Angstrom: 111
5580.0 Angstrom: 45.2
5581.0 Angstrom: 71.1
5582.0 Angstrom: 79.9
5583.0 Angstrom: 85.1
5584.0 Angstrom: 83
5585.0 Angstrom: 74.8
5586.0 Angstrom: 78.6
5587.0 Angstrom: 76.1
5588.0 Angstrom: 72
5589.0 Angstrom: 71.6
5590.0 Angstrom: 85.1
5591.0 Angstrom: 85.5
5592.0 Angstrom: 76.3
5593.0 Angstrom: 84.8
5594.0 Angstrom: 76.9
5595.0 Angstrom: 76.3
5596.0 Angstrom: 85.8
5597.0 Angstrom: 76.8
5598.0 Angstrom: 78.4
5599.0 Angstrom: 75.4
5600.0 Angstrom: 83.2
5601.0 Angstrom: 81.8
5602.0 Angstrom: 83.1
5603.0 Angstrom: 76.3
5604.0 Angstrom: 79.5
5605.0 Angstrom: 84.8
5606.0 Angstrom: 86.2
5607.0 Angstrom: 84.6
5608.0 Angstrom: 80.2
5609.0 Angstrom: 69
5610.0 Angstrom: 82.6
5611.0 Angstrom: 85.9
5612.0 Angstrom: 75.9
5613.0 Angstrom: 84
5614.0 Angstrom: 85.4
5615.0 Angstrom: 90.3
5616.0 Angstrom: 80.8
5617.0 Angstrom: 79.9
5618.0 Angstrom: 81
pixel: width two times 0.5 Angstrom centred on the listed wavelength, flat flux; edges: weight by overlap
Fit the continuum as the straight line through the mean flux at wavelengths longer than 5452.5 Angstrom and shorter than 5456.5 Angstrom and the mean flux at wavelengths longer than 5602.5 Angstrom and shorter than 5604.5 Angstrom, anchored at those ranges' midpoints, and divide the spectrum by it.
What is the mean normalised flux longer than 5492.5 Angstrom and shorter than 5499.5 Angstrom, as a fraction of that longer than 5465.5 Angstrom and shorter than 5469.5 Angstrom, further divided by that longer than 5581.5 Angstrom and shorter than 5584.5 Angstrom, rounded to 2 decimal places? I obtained 1.00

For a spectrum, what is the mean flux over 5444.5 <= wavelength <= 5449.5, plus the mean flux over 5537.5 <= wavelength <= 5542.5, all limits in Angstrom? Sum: 166.5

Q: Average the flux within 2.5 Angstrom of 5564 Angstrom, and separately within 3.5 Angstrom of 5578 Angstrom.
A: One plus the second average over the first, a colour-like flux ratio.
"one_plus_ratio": 1.92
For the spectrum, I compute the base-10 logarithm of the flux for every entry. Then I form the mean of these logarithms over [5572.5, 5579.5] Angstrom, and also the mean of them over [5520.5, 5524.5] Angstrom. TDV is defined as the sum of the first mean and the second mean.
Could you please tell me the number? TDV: 3.79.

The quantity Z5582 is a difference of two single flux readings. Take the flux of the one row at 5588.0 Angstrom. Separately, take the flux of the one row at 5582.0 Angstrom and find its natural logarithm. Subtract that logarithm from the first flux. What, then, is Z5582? 67.6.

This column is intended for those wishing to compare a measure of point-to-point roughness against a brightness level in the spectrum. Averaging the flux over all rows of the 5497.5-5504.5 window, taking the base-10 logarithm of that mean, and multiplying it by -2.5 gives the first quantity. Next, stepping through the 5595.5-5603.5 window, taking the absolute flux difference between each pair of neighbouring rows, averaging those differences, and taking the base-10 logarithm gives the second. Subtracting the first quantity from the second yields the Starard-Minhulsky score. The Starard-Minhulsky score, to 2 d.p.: 5.51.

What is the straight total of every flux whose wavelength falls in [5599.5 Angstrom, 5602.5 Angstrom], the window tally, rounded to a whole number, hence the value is 248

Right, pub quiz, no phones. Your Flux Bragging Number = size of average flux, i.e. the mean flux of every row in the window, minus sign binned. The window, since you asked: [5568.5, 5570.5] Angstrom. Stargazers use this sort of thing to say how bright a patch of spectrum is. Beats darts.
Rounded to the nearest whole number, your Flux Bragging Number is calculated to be 77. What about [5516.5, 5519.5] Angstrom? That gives 85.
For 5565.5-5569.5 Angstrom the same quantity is 78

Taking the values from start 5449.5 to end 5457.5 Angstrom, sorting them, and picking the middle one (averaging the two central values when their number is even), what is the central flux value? 86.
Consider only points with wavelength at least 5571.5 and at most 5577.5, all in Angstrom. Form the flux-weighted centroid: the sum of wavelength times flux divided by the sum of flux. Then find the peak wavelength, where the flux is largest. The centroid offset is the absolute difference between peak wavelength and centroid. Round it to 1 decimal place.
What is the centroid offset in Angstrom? 0.5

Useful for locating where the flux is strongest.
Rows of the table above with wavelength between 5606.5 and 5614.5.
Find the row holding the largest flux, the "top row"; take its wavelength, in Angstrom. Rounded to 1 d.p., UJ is 5611.0 Angstrom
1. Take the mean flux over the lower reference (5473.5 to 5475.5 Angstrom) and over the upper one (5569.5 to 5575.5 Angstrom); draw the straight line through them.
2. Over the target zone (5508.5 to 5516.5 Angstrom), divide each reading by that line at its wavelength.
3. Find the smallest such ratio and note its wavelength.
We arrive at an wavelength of 5516.0 Angstrom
